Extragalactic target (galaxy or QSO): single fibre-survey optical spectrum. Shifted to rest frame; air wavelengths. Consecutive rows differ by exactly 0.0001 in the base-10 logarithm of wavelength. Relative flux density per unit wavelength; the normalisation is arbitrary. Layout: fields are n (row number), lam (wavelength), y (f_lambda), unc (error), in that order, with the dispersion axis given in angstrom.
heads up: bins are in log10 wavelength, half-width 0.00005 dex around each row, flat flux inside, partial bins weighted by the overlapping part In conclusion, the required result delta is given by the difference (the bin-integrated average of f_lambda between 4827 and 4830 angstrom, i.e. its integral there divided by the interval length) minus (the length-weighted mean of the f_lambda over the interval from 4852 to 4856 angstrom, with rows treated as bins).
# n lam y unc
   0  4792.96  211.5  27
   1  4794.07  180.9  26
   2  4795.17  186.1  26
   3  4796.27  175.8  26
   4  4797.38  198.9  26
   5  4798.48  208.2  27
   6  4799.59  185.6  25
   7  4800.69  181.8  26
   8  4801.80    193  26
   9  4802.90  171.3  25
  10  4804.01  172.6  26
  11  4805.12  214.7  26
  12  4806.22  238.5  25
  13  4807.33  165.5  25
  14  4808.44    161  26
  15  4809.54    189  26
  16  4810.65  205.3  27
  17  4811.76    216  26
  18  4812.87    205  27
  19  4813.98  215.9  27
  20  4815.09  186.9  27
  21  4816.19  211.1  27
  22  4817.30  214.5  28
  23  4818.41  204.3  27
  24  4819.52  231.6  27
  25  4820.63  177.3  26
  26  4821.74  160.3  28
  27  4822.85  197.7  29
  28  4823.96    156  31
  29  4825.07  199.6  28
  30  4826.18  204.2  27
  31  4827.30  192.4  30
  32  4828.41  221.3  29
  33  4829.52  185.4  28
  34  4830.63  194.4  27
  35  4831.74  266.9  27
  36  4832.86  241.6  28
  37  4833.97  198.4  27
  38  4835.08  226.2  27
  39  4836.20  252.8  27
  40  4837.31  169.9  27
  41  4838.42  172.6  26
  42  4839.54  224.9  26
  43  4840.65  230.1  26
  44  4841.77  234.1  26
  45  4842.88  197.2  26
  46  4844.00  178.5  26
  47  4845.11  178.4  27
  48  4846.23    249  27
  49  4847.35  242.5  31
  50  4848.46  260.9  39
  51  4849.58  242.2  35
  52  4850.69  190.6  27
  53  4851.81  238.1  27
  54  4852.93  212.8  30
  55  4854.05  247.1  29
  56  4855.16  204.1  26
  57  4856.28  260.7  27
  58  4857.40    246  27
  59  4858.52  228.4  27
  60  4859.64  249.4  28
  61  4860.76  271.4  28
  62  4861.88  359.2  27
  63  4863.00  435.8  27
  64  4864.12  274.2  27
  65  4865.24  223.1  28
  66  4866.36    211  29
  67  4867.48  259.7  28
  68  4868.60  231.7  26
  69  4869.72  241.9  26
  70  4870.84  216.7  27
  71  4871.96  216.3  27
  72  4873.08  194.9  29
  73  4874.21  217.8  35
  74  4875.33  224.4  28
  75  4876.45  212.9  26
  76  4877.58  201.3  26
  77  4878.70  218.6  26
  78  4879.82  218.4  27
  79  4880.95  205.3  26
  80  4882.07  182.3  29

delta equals -25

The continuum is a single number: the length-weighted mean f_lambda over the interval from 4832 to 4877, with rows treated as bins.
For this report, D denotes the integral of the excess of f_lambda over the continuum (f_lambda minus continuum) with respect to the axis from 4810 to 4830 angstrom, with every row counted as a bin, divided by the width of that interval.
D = -35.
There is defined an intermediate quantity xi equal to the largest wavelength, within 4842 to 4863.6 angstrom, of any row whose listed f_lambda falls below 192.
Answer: 4850.69 angstrom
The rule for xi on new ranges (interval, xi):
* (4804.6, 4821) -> 4820.63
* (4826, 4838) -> 4837.31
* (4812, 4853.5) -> 4850.69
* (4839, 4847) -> 4845.11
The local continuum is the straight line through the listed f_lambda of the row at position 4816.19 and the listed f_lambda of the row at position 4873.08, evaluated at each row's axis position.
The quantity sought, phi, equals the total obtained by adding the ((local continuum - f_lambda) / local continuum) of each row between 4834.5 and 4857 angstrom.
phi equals -1.8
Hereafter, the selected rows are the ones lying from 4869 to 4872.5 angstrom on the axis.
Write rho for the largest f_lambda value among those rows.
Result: 241.9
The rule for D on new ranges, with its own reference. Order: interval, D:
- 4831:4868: 4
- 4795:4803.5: -47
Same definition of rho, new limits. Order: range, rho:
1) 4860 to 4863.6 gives 435.8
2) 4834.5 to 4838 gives 252.8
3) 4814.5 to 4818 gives 214.5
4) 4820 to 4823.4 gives 197.7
